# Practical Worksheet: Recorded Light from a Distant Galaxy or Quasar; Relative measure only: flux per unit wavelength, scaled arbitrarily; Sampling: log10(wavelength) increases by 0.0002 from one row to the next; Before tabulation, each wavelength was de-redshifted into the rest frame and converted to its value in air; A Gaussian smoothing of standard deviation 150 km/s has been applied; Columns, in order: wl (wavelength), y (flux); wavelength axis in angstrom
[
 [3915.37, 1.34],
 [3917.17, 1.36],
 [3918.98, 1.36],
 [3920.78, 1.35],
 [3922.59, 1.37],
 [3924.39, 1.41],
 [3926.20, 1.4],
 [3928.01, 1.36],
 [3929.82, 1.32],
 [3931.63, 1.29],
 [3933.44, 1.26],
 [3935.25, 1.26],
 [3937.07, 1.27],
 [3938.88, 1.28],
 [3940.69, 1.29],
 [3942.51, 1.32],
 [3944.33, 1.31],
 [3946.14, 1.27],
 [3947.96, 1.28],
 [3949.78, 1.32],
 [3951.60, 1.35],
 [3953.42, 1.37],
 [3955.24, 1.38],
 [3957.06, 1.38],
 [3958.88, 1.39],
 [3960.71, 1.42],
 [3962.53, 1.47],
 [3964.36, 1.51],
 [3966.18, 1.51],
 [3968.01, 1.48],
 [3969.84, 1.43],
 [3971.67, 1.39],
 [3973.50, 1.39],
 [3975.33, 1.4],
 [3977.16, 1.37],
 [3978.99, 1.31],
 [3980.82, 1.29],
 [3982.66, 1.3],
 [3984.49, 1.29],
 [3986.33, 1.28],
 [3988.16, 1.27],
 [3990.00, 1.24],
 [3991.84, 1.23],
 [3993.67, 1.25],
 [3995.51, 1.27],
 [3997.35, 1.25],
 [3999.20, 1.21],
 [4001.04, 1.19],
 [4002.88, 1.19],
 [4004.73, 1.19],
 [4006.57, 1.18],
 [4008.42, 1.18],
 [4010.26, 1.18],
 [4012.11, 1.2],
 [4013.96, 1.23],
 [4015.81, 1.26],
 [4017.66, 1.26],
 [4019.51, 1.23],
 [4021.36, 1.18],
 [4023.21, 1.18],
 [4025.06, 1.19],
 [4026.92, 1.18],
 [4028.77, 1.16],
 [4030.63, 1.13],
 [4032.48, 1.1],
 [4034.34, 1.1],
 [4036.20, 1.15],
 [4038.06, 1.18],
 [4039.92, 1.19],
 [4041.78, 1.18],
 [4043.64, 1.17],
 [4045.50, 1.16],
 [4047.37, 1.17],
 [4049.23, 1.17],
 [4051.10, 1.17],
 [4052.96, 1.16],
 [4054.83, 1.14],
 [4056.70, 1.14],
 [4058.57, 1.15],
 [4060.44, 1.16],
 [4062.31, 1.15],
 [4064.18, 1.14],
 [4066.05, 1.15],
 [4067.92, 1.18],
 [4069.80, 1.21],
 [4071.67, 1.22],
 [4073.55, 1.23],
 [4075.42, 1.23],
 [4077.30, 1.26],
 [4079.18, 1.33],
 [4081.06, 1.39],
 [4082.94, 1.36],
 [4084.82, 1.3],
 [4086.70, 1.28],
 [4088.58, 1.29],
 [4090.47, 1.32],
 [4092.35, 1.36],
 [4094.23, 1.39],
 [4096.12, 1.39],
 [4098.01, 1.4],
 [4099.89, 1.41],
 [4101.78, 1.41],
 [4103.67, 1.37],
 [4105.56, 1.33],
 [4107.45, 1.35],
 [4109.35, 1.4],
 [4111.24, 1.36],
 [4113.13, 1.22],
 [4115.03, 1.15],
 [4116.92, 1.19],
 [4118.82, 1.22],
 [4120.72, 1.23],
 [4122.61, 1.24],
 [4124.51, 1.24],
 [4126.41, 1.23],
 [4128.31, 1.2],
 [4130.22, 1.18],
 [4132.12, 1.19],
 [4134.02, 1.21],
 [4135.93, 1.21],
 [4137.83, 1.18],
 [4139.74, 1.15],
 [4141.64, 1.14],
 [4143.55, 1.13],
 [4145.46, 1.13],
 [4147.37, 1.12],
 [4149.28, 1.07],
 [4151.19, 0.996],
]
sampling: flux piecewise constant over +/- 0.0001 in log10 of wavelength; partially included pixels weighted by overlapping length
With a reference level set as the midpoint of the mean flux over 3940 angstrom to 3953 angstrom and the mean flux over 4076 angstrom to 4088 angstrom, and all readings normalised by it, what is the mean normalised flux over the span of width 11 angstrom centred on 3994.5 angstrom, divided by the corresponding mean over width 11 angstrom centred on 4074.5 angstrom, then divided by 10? 0.0996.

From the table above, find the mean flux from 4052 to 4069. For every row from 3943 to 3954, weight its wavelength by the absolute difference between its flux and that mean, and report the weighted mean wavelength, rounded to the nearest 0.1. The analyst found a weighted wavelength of 3949.4 angstrom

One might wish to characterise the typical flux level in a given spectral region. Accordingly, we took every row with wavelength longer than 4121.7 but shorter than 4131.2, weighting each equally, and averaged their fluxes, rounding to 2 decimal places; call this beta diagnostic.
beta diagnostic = 1.22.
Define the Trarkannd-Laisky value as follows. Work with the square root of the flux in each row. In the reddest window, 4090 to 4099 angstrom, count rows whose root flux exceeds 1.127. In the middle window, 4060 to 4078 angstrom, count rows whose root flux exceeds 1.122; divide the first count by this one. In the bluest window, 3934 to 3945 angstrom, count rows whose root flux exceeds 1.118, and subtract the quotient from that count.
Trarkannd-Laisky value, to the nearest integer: 1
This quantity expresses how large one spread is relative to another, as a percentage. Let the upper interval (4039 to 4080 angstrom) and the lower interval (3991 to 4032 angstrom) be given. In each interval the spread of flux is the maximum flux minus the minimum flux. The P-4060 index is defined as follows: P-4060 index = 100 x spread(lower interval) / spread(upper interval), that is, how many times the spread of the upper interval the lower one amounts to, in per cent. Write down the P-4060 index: 74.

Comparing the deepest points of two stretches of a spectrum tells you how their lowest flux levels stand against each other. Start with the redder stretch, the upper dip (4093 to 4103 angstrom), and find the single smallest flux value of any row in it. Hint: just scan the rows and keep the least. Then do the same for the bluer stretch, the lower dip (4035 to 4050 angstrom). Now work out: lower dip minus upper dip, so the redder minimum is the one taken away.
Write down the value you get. -0.24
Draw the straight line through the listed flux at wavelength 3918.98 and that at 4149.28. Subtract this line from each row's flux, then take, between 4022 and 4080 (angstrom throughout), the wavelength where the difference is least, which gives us 4032.48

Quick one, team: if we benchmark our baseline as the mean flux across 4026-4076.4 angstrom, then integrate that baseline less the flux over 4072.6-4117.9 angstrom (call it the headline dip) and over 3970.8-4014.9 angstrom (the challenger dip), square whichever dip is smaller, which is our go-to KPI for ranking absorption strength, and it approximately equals 50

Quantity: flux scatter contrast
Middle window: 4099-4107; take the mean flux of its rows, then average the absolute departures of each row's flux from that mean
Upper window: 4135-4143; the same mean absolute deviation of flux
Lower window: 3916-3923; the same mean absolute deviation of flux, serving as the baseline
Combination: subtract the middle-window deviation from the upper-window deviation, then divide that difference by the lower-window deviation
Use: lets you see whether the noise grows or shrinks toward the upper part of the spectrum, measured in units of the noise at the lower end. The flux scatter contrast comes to -1.0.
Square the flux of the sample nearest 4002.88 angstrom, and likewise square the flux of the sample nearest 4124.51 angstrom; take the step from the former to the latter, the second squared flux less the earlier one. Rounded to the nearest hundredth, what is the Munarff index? 0.12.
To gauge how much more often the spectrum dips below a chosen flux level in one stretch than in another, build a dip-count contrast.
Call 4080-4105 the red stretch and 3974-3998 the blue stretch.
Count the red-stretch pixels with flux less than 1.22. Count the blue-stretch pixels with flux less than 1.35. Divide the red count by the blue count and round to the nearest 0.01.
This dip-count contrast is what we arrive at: 0.00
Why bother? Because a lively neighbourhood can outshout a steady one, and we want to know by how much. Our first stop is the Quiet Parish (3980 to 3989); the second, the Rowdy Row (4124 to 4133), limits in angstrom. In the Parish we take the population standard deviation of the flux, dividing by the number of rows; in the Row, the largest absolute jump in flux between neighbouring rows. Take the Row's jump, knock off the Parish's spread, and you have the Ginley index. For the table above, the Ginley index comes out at 0.020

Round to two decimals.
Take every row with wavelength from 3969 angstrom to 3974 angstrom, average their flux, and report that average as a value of 1.40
